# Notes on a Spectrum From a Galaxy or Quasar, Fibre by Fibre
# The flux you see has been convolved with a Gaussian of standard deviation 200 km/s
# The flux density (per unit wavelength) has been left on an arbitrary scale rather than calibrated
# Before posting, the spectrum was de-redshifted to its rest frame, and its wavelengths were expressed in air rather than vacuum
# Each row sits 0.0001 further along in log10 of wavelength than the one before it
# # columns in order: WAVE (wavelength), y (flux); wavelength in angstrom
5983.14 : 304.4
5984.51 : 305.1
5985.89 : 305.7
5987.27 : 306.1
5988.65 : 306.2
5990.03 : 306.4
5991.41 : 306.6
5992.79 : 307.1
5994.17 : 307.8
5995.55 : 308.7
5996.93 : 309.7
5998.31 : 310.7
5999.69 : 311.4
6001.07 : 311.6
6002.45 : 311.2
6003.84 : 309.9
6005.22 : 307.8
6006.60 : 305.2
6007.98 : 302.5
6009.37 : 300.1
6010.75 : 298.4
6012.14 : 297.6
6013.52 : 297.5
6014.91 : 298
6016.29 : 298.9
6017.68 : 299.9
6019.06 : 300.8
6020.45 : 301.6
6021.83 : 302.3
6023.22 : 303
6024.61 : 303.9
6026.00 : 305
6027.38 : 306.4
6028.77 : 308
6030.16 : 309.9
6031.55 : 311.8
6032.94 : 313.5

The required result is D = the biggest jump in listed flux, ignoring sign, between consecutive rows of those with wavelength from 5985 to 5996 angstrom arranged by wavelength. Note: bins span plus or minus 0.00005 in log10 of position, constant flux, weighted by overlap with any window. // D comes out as 0.90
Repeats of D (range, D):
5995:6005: 1.30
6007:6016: 2.40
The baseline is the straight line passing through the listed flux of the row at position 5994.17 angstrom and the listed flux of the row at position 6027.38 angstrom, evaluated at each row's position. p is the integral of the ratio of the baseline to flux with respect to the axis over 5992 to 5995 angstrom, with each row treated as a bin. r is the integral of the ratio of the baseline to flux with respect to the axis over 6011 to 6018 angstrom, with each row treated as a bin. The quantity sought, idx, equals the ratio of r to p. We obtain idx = 2.4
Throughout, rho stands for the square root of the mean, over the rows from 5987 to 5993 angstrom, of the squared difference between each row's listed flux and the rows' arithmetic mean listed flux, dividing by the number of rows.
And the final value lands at 0.35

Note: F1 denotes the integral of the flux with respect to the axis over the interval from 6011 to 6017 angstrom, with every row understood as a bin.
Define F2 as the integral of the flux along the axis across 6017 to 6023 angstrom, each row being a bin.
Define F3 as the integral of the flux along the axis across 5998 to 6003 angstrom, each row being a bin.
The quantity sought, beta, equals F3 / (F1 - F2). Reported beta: -68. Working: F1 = 1786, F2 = 1809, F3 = 1558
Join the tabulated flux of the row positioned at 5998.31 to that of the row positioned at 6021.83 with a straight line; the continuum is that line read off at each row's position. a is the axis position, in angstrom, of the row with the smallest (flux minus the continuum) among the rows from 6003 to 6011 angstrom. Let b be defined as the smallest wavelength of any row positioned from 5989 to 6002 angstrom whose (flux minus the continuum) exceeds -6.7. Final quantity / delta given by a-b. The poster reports 19.3 angstrom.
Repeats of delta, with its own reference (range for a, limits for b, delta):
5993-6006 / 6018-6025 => -24.9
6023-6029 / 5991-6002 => 31.8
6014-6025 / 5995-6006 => 19.4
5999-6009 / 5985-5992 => 16.6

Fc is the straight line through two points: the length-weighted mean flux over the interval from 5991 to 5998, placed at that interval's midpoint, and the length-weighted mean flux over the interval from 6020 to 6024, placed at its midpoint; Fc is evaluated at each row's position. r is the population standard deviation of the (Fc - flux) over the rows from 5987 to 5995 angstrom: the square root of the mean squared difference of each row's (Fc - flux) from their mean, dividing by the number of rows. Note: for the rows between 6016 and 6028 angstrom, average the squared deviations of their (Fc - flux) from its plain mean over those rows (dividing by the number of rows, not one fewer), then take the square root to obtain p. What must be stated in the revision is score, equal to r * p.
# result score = 3.3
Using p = 3.0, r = 1.1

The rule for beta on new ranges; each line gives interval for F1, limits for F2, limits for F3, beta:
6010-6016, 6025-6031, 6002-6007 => -28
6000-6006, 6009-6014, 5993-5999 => 5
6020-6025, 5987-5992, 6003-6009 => -106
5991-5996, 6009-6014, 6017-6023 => 40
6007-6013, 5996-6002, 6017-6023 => -27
